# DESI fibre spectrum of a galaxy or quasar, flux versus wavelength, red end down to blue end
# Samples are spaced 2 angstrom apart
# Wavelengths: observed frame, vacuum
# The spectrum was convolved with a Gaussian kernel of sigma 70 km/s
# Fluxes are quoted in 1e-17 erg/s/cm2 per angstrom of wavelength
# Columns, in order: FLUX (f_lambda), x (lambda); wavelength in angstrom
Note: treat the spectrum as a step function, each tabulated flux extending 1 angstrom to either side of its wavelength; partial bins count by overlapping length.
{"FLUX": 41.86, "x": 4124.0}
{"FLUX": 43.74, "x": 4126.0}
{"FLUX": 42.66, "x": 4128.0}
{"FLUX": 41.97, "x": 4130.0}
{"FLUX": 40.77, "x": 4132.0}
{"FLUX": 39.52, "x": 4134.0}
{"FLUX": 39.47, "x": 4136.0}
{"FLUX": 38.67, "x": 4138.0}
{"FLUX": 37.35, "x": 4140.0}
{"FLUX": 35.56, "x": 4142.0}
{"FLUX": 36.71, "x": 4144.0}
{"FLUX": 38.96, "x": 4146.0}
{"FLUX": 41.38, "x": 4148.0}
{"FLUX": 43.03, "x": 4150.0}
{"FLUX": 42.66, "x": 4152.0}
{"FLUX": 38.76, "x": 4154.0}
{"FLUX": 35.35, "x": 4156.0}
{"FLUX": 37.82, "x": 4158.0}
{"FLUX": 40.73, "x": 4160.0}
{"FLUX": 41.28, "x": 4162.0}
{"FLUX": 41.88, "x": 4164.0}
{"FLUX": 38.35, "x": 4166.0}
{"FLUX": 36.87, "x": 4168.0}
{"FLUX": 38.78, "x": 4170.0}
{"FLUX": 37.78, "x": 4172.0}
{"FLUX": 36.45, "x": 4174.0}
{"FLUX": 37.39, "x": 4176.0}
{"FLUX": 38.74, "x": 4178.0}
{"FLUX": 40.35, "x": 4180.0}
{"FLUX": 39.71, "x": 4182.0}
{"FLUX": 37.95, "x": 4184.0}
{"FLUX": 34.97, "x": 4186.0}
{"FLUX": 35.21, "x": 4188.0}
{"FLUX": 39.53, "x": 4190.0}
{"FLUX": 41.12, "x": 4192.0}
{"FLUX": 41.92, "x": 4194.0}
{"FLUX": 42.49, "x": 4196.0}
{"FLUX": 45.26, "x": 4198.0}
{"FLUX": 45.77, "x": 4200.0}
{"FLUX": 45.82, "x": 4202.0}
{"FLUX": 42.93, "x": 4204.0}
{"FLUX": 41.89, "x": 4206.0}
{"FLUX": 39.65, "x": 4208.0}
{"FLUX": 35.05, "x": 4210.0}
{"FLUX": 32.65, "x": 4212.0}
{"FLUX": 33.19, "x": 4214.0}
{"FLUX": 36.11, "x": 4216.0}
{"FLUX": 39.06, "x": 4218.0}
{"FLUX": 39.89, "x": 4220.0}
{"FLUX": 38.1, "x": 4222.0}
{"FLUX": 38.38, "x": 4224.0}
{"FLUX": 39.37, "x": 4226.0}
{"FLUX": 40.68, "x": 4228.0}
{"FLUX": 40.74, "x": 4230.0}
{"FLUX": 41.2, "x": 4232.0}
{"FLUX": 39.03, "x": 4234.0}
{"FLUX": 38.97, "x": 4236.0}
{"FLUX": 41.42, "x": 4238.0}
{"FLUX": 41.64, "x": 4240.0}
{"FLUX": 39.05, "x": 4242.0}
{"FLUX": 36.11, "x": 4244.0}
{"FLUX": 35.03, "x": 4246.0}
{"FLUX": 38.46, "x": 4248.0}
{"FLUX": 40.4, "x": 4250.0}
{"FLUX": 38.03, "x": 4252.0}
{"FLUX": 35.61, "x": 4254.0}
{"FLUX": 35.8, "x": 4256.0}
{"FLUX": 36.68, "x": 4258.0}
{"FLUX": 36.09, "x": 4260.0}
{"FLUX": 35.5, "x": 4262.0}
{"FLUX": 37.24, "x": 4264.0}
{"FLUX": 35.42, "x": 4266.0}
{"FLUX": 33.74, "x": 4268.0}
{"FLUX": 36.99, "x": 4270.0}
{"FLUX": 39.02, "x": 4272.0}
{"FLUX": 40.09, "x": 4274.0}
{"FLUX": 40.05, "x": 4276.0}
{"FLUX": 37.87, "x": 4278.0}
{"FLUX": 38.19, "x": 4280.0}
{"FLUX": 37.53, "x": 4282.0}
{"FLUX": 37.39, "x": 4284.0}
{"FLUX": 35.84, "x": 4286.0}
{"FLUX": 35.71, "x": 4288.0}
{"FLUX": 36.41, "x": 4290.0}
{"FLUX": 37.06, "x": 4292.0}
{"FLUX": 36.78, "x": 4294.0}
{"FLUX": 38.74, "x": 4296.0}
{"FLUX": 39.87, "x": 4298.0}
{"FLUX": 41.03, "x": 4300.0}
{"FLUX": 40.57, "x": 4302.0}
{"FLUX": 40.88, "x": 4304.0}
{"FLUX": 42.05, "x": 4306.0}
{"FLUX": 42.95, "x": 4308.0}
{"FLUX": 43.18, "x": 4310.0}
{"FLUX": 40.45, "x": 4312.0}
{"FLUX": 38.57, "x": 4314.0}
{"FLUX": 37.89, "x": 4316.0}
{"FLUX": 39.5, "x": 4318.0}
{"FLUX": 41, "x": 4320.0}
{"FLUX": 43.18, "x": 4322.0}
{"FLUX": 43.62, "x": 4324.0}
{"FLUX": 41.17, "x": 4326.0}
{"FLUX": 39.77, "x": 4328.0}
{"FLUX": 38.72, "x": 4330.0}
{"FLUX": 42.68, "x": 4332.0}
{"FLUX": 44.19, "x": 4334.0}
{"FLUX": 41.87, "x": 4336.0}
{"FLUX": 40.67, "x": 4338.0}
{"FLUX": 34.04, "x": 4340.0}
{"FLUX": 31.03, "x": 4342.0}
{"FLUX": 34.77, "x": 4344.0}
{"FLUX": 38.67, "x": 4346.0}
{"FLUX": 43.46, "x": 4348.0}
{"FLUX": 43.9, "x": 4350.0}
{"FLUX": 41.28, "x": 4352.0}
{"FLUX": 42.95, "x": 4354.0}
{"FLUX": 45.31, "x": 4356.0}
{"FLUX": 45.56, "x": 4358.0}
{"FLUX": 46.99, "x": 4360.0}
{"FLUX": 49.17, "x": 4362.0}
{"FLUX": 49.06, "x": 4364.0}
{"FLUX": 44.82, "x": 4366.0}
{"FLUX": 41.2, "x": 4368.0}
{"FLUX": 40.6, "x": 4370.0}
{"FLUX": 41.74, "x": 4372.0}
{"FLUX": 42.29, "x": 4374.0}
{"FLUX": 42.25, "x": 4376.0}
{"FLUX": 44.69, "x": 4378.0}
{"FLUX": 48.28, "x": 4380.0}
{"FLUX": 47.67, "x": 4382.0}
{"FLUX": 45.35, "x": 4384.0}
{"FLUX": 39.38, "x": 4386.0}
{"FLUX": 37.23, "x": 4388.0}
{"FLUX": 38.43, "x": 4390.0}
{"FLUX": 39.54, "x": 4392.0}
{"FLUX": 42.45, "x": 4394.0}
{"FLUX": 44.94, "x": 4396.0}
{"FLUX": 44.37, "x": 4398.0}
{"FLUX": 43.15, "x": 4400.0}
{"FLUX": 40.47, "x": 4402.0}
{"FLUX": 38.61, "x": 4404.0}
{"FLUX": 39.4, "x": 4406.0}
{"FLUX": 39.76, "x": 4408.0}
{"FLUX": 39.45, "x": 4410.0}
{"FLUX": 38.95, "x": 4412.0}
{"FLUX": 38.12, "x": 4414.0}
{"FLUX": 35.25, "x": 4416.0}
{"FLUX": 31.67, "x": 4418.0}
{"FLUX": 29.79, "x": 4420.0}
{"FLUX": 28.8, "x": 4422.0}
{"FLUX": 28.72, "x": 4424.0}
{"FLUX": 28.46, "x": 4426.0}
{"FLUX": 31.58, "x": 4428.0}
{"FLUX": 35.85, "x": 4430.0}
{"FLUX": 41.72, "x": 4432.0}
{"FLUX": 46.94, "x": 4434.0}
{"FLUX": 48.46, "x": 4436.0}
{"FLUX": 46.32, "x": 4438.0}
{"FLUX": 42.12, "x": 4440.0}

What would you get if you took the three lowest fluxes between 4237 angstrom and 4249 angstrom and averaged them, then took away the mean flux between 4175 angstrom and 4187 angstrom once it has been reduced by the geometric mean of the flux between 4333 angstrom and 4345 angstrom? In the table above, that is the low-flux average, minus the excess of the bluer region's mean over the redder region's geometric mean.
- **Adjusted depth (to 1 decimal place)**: 35.8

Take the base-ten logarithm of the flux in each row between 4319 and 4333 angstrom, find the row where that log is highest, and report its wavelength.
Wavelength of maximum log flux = 4324.0 angstrom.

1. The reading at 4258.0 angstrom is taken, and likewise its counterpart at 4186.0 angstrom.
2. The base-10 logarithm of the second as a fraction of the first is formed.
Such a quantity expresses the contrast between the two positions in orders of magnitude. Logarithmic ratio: -0.021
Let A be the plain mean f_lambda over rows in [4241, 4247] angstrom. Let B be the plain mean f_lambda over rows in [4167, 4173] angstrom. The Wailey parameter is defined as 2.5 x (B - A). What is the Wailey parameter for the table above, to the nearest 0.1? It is 2.7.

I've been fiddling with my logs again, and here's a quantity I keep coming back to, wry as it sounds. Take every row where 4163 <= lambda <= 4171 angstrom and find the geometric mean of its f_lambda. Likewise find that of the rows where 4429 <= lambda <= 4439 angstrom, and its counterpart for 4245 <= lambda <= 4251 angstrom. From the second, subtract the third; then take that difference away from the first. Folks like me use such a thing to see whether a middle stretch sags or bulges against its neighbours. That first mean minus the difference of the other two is 33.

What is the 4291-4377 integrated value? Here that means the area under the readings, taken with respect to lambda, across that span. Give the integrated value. 3551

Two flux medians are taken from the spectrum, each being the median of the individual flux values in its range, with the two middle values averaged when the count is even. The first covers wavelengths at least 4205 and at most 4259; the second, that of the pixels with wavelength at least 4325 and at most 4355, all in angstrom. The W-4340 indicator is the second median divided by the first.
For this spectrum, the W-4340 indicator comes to 1.06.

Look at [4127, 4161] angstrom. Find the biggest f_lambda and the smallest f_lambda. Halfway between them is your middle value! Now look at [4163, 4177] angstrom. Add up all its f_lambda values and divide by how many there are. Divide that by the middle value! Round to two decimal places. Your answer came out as 0.98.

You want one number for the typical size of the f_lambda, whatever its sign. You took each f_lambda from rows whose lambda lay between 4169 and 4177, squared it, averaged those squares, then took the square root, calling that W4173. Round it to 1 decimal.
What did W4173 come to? 37.6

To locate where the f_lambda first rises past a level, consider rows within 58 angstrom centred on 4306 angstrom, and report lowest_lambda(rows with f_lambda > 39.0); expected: 4298.0 angstrom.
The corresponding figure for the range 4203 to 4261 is 4204.0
